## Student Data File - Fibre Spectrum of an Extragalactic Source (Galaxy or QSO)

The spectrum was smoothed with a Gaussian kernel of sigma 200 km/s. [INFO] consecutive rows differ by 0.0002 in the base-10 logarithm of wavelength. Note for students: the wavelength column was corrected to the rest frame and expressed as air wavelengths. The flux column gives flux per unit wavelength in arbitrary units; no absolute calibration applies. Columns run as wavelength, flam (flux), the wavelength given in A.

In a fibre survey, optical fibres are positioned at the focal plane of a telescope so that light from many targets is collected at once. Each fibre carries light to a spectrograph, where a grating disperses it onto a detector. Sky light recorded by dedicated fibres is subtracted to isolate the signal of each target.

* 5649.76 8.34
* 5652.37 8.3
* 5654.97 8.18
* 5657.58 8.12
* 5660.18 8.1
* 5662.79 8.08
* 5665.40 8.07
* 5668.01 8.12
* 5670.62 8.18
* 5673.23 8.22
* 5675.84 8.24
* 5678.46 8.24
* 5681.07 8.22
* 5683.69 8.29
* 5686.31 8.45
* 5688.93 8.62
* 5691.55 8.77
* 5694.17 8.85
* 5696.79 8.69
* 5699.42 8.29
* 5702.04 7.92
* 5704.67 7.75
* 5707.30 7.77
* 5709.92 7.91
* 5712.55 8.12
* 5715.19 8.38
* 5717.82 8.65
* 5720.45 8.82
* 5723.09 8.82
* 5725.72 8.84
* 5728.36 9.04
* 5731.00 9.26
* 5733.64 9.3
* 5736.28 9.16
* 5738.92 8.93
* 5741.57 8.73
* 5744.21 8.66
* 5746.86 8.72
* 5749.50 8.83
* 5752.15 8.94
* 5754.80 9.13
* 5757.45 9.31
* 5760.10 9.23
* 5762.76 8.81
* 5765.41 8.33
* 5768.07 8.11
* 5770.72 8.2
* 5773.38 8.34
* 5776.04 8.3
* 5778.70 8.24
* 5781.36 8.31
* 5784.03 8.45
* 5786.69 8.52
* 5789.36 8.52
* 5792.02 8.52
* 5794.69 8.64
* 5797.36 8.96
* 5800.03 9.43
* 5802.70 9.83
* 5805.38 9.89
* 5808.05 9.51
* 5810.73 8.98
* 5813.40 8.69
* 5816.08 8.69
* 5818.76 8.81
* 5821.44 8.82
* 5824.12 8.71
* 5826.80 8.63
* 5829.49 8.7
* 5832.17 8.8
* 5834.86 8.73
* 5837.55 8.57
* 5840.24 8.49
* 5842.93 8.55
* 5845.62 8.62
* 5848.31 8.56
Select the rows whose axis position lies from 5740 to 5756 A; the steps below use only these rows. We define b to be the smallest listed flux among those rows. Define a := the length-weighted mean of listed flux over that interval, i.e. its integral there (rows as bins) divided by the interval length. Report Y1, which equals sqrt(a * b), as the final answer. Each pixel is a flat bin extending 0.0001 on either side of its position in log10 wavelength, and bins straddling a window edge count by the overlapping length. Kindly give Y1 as 8.75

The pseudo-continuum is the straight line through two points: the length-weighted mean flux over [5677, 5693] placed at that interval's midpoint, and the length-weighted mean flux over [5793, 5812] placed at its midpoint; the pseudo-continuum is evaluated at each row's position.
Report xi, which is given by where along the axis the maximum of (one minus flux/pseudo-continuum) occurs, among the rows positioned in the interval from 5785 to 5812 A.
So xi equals 5792.02 A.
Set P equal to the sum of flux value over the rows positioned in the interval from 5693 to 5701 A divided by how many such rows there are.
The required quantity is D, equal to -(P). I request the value -8.6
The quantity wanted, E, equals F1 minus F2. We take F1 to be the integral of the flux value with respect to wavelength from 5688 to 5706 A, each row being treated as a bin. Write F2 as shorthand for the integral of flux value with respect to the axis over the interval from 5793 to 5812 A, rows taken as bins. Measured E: -25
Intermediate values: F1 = 151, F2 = 177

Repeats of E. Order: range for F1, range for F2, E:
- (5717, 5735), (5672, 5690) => 12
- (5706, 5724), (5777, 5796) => -10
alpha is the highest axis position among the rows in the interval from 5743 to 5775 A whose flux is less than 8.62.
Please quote 5773.38 A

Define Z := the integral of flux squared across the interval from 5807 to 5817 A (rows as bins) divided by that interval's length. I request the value 80.4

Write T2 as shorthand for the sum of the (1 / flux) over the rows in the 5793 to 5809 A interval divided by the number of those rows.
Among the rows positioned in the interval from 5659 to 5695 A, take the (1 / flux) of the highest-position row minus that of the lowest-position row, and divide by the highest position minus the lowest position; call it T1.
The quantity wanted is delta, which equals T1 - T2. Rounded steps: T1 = -0.0003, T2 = 0.107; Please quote -0.107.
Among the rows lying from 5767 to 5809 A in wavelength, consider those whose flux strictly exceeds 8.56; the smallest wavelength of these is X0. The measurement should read 5794.69 A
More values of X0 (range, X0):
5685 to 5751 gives 5688.93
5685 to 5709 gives 5688.93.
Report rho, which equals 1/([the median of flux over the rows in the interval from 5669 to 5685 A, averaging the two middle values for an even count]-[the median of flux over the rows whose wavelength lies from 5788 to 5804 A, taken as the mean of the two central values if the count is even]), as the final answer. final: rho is -2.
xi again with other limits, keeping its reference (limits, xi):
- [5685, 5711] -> 5704.67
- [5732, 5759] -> 5744.21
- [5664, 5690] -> 5665.40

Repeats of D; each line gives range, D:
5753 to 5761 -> -9.2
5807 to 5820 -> -8.9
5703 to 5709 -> -7.8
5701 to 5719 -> -8.1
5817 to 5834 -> -8.7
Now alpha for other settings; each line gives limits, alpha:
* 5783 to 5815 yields 5792.02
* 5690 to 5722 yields 5715.19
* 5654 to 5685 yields 5683.69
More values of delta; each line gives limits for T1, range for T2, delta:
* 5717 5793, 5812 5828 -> -0.115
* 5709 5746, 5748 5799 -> -0.117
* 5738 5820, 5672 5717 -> -0.121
